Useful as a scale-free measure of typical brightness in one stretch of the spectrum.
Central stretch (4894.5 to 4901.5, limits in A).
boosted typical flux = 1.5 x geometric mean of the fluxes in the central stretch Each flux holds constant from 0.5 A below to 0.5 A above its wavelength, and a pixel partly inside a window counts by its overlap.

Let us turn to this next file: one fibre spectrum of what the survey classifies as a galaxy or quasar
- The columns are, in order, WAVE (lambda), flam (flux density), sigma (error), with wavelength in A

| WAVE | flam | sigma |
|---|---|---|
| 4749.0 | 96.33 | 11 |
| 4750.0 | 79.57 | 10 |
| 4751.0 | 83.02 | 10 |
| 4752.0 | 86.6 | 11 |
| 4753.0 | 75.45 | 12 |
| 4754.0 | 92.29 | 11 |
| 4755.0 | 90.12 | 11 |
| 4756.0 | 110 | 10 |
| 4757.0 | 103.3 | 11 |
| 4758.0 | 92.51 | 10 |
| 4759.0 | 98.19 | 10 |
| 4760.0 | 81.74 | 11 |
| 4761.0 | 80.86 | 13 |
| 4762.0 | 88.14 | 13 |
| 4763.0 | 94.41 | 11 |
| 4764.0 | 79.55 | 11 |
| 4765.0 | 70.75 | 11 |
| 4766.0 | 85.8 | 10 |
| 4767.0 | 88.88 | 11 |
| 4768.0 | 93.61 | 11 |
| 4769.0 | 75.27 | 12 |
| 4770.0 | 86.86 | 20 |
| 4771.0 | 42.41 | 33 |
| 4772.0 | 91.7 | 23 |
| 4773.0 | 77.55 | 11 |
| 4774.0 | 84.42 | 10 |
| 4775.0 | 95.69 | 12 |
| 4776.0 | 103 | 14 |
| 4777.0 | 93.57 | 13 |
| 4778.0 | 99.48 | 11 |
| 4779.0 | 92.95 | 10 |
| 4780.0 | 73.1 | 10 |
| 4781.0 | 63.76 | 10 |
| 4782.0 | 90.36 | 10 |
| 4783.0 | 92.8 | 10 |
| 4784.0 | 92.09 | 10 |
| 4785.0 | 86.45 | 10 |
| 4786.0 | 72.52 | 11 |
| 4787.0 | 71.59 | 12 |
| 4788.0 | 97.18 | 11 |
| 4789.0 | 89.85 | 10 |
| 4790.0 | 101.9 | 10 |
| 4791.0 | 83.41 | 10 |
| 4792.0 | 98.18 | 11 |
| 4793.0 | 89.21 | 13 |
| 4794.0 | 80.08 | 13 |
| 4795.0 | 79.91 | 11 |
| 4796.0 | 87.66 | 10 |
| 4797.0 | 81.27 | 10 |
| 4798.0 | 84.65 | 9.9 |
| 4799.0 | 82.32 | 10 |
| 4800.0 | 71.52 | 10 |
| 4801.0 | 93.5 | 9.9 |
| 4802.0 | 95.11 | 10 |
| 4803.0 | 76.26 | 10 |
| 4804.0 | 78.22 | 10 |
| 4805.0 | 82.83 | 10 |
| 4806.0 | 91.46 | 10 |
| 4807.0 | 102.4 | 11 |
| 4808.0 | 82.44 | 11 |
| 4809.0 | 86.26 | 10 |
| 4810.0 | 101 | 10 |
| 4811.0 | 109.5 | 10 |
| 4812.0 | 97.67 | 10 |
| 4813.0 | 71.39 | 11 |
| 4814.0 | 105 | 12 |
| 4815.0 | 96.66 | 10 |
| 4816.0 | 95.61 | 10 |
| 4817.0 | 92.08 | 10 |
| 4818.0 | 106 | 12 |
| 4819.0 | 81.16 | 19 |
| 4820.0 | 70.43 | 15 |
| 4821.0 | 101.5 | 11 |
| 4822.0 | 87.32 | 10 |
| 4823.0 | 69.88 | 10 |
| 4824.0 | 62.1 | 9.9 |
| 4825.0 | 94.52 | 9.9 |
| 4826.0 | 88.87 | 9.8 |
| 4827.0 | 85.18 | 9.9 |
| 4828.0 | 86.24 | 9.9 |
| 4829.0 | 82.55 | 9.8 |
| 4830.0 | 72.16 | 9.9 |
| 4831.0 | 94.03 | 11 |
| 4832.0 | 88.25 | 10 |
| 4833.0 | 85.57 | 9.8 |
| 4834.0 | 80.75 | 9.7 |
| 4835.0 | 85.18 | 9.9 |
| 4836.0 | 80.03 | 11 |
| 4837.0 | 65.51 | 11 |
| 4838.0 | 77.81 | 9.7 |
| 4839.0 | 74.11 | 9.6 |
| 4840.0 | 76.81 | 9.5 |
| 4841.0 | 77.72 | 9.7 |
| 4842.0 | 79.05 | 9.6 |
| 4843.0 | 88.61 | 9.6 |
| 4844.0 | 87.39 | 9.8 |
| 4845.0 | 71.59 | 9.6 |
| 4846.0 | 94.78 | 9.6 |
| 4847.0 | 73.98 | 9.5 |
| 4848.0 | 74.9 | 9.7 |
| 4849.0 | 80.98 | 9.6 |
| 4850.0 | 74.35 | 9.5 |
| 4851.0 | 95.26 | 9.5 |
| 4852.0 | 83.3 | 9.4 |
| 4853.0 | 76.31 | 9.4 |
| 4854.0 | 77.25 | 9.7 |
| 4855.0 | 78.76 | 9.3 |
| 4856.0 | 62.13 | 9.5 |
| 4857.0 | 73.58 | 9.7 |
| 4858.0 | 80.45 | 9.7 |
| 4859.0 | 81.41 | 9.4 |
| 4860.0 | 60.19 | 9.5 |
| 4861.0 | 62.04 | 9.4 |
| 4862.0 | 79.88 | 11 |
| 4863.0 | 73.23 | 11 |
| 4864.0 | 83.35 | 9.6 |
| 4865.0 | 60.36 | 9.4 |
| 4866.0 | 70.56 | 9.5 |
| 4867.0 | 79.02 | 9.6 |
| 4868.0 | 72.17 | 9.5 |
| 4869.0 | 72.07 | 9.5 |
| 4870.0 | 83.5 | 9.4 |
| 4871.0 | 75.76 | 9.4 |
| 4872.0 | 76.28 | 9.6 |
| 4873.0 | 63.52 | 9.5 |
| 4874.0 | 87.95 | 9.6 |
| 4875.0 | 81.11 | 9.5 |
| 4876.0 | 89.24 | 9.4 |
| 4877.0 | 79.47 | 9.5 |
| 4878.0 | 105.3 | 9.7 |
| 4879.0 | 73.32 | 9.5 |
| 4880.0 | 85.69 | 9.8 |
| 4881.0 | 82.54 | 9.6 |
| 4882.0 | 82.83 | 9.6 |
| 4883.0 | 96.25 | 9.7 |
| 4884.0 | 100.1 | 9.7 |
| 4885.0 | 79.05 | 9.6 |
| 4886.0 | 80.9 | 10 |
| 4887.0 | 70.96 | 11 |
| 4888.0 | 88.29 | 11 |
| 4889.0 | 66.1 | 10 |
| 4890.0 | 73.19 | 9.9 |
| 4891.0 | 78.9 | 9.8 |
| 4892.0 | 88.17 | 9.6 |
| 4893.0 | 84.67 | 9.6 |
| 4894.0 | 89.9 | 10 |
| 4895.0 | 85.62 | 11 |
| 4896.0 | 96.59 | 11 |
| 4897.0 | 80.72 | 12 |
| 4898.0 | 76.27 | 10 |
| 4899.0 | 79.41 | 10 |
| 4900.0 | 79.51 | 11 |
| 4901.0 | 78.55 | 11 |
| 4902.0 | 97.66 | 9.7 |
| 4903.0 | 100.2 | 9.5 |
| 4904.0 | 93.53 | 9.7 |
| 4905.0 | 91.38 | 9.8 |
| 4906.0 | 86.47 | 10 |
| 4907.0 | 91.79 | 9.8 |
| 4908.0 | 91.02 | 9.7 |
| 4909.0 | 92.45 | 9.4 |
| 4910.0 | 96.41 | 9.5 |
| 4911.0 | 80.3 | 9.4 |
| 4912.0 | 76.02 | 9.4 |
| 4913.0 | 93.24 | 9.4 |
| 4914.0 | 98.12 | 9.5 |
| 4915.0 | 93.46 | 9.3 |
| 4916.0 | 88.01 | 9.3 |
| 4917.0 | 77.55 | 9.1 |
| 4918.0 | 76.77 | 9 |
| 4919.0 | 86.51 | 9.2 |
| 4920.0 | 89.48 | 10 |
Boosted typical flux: 123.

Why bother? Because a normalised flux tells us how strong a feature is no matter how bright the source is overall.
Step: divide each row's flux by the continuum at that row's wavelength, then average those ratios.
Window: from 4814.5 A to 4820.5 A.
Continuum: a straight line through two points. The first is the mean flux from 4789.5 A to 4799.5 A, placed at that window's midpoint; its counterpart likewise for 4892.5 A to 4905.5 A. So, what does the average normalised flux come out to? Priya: 1.04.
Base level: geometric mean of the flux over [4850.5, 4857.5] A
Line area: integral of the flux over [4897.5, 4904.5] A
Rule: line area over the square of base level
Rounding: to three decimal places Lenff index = 0.101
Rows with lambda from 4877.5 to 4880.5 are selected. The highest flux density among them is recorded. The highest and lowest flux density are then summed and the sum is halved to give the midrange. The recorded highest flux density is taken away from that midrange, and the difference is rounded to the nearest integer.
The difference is -16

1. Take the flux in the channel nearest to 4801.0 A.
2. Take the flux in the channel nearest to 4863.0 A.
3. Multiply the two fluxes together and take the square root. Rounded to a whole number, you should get 83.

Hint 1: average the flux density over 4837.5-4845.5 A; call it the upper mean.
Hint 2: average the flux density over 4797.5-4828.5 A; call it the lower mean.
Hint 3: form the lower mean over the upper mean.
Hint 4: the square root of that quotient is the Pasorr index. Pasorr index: 1.05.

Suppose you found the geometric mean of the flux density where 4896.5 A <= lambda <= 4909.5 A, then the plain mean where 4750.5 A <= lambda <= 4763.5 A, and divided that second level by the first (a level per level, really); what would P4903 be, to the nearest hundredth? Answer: 1.04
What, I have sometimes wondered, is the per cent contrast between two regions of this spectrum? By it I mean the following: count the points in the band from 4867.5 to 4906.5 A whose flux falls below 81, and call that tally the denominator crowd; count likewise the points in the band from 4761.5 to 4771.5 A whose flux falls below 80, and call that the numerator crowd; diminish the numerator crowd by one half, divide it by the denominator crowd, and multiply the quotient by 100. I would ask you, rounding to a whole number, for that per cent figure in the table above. 19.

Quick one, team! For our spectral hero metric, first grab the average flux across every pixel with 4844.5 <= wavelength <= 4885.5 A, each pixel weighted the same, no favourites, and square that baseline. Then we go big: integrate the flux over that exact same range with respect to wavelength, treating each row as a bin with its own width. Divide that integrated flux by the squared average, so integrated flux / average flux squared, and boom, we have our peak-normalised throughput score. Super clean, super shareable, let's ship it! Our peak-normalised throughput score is 0.5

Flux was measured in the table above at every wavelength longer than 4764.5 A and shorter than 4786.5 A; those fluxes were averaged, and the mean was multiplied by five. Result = 421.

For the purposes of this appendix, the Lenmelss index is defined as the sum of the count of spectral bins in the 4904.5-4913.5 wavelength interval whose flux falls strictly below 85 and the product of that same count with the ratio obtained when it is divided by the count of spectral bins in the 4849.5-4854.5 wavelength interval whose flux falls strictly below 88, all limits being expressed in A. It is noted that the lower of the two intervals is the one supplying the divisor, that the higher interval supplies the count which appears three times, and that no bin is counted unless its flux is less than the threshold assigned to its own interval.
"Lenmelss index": 3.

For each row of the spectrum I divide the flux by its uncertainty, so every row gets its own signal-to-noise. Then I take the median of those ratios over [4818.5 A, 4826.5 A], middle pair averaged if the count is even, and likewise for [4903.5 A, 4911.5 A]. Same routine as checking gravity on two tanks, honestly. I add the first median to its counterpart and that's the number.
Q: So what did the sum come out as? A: 17.2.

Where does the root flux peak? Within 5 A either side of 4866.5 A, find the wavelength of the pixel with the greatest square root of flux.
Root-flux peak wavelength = 4870.0 A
